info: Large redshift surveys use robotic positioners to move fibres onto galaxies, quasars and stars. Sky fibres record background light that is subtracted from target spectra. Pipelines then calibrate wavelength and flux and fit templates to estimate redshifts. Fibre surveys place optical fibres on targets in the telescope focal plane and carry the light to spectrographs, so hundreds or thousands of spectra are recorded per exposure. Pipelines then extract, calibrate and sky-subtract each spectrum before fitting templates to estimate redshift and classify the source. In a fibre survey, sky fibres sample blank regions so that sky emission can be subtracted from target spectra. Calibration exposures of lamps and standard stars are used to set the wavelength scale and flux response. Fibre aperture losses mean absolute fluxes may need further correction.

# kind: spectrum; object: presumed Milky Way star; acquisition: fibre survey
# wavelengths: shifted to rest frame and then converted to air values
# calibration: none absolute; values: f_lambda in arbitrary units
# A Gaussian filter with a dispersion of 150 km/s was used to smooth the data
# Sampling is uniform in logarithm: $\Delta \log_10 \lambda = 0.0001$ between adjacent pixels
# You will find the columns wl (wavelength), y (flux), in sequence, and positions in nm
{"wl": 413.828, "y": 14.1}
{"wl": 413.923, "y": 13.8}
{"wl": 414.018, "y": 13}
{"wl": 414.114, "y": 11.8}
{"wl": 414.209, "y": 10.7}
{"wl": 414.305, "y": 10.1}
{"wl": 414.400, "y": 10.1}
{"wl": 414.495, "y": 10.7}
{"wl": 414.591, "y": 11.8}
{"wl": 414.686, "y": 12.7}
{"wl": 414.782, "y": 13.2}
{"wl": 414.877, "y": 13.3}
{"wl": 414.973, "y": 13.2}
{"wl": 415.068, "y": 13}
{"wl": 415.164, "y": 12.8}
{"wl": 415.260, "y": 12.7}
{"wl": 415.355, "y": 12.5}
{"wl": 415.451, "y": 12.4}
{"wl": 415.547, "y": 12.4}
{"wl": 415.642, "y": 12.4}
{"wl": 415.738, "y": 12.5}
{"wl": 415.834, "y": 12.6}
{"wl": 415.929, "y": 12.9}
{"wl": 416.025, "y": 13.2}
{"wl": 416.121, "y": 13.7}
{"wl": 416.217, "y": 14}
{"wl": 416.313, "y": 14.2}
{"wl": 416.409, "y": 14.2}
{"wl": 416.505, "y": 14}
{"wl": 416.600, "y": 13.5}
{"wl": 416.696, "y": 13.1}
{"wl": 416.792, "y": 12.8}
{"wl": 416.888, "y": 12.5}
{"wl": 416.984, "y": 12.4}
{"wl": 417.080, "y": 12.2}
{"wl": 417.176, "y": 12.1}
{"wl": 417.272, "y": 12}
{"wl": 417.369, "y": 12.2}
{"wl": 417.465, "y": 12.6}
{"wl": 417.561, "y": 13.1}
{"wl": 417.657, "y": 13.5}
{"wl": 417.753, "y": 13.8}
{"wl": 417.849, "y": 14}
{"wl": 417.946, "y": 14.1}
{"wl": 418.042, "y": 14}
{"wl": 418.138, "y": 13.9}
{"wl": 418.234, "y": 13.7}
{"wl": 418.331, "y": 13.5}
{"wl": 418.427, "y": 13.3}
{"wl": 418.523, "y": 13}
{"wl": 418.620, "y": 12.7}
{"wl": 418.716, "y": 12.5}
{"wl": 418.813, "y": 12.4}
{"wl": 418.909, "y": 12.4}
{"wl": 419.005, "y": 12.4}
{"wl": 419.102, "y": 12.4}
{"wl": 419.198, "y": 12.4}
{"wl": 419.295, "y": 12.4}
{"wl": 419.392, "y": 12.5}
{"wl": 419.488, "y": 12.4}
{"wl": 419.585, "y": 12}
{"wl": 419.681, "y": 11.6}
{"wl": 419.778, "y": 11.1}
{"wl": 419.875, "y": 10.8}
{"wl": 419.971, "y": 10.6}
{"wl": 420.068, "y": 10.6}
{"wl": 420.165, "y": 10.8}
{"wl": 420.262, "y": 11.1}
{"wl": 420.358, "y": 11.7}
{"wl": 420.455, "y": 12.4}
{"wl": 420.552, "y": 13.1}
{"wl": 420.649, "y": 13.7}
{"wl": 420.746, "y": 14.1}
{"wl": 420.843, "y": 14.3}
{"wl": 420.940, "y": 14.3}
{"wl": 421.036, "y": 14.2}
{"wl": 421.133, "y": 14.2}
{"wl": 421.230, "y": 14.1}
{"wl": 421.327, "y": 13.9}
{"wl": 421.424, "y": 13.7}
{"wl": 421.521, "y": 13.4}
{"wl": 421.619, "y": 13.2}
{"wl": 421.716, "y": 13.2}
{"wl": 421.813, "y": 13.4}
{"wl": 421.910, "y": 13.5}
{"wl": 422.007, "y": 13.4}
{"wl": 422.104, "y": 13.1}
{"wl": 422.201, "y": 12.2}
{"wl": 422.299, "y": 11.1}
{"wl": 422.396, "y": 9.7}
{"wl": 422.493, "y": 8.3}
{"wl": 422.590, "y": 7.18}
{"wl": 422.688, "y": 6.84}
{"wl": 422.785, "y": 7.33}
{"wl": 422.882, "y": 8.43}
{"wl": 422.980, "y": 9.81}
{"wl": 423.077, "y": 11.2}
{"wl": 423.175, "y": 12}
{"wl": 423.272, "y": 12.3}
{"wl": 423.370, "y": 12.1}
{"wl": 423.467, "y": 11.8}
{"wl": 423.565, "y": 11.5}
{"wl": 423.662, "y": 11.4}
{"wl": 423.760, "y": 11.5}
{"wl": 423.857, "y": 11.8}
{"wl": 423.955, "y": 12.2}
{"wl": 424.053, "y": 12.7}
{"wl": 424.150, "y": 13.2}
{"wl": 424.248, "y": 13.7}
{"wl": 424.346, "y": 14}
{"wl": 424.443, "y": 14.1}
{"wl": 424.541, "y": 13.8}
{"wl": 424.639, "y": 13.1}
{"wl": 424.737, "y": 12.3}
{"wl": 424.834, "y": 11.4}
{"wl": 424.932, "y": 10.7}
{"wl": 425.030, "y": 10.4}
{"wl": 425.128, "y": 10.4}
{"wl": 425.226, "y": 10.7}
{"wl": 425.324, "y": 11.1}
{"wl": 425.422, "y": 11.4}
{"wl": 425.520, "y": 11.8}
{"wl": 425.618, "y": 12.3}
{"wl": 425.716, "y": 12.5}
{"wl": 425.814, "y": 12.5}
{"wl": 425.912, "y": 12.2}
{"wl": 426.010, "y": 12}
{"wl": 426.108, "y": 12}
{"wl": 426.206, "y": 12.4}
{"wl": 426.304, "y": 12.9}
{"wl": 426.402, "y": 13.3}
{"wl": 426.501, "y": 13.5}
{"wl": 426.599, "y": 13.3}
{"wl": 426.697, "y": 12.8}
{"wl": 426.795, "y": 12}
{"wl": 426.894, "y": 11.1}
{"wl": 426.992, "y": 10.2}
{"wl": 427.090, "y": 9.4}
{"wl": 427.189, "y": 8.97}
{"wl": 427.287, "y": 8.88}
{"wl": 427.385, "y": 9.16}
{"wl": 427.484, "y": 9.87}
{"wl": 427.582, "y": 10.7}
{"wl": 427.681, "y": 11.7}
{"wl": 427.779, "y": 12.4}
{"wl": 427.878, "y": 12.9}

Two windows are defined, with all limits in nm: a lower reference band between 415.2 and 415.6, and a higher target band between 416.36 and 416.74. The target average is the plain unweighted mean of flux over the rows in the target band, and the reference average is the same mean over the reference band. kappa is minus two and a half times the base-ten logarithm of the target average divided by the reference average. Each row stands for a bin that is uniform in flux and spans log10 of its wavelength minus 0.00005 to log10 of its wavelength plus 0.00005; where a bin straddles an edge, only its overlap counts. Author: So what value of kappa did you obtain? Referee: -0.10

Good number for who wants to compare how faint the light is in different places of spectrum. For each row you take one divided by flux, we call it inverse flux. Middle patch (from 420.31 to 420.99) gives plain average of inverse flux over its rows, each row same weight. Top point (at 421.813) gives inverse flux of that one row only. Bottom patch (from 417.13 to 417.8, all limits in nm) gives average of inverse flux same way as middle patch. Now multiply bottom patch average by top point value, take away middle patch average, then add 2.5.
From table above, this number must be 2.43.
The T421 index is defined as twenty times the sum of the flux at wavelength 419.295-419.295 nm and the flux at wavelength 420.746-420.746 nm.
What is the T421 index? 530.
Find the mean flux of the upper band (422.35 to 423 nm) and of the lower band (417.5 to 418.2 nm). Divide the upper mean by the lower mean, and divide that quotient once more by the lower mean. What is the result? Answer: 0.043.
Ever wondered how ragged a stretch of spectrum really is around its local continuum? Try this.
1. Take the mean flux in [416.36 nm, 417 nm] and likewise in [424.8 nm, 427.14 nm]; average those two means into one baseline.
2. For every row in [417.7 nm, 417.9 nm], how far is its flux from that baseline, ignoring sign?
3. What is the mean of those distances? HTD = 1.4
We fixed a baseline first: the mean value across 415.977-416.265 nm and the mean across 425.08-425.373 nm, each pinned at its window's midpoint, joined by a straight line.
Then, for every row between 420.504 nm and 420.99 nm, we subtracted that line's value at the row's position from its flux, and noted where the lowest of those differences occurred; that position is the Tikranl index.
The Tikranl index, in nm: 420.552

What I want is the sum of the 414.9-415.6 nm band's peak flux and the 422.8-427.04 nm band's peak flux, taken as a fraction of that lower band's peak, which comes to 2.07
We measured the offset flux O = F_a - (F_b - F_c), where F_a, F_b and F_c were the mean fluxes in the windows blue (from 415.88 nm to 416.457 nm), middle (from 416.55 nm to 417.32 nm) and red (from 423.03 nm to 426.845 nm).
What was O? 13.3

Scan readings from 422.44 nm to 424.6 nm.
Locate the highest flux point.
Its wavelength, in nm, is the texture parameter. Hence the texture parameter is 424.443 nm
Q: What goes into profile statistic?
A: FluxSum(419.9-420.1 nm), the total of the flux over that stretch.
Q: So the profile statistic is 21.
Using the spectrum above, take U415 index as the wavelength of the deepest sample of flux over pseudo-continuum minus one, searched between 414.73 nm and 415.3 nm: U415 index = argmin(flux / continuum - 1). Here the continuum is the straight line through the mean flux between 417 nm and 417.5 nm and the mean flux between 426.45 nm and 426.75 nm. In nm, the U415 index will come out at 415.260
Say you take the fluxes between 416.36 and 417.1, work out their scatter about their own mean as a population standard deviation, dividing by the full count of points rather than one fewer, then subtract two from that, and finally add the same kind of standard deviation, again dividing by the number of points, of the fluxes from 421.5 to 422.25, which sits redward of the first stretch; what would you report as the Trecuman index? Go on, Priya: -0.91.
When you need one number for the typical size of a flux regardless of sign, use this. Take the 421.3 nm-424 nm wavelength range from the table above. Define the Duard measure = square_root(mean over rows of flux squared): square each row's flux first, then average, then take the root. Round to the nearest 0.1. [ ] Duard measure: 11.6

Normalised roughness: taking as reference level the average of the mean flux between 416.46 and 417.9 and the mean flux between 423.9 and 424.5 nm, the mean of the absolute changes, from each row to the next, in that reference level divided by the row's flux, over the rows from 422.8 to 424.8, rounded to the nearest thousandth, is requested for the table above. 0.049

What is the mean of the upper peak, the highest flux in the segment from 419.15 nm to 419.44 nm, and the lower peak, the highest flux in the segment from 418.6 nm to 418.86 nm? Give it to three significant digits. 12.6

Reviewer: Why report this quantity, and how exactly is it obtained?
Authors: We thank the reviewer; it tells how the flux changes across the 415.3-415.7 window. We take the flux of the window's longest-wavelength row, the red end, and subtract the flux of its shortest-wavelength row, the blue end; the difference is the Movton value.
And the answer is -0.1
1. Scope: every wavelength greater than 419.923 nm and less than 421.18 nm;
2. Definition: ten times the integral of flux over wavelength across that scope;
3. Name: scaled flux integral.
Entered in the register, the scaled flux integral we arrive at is 160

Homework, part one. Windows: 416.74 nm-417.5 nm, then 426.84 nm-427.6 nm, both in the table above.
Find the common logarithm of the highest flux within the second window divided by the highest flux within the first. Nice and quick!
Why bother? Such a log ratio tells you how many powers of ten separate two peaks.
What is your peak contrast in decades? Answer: -0.062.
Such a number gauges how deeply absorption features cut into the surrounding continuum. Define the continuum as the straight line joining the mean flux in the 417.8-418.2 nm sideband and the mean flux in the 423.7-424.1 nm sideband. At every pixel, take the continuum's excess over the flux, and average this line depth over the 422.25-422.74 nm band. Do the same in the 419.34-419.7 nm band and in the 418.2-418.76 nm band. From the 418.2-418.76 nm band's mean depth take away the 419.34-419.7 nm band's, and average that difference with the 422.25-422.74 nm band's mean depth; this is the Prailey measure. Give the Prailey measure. 1.6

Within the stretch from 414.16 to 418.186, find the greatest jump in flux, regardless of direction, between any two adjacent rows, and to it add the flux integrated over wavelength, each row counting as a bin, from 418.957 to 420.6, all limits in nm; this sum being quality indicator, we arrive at 20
